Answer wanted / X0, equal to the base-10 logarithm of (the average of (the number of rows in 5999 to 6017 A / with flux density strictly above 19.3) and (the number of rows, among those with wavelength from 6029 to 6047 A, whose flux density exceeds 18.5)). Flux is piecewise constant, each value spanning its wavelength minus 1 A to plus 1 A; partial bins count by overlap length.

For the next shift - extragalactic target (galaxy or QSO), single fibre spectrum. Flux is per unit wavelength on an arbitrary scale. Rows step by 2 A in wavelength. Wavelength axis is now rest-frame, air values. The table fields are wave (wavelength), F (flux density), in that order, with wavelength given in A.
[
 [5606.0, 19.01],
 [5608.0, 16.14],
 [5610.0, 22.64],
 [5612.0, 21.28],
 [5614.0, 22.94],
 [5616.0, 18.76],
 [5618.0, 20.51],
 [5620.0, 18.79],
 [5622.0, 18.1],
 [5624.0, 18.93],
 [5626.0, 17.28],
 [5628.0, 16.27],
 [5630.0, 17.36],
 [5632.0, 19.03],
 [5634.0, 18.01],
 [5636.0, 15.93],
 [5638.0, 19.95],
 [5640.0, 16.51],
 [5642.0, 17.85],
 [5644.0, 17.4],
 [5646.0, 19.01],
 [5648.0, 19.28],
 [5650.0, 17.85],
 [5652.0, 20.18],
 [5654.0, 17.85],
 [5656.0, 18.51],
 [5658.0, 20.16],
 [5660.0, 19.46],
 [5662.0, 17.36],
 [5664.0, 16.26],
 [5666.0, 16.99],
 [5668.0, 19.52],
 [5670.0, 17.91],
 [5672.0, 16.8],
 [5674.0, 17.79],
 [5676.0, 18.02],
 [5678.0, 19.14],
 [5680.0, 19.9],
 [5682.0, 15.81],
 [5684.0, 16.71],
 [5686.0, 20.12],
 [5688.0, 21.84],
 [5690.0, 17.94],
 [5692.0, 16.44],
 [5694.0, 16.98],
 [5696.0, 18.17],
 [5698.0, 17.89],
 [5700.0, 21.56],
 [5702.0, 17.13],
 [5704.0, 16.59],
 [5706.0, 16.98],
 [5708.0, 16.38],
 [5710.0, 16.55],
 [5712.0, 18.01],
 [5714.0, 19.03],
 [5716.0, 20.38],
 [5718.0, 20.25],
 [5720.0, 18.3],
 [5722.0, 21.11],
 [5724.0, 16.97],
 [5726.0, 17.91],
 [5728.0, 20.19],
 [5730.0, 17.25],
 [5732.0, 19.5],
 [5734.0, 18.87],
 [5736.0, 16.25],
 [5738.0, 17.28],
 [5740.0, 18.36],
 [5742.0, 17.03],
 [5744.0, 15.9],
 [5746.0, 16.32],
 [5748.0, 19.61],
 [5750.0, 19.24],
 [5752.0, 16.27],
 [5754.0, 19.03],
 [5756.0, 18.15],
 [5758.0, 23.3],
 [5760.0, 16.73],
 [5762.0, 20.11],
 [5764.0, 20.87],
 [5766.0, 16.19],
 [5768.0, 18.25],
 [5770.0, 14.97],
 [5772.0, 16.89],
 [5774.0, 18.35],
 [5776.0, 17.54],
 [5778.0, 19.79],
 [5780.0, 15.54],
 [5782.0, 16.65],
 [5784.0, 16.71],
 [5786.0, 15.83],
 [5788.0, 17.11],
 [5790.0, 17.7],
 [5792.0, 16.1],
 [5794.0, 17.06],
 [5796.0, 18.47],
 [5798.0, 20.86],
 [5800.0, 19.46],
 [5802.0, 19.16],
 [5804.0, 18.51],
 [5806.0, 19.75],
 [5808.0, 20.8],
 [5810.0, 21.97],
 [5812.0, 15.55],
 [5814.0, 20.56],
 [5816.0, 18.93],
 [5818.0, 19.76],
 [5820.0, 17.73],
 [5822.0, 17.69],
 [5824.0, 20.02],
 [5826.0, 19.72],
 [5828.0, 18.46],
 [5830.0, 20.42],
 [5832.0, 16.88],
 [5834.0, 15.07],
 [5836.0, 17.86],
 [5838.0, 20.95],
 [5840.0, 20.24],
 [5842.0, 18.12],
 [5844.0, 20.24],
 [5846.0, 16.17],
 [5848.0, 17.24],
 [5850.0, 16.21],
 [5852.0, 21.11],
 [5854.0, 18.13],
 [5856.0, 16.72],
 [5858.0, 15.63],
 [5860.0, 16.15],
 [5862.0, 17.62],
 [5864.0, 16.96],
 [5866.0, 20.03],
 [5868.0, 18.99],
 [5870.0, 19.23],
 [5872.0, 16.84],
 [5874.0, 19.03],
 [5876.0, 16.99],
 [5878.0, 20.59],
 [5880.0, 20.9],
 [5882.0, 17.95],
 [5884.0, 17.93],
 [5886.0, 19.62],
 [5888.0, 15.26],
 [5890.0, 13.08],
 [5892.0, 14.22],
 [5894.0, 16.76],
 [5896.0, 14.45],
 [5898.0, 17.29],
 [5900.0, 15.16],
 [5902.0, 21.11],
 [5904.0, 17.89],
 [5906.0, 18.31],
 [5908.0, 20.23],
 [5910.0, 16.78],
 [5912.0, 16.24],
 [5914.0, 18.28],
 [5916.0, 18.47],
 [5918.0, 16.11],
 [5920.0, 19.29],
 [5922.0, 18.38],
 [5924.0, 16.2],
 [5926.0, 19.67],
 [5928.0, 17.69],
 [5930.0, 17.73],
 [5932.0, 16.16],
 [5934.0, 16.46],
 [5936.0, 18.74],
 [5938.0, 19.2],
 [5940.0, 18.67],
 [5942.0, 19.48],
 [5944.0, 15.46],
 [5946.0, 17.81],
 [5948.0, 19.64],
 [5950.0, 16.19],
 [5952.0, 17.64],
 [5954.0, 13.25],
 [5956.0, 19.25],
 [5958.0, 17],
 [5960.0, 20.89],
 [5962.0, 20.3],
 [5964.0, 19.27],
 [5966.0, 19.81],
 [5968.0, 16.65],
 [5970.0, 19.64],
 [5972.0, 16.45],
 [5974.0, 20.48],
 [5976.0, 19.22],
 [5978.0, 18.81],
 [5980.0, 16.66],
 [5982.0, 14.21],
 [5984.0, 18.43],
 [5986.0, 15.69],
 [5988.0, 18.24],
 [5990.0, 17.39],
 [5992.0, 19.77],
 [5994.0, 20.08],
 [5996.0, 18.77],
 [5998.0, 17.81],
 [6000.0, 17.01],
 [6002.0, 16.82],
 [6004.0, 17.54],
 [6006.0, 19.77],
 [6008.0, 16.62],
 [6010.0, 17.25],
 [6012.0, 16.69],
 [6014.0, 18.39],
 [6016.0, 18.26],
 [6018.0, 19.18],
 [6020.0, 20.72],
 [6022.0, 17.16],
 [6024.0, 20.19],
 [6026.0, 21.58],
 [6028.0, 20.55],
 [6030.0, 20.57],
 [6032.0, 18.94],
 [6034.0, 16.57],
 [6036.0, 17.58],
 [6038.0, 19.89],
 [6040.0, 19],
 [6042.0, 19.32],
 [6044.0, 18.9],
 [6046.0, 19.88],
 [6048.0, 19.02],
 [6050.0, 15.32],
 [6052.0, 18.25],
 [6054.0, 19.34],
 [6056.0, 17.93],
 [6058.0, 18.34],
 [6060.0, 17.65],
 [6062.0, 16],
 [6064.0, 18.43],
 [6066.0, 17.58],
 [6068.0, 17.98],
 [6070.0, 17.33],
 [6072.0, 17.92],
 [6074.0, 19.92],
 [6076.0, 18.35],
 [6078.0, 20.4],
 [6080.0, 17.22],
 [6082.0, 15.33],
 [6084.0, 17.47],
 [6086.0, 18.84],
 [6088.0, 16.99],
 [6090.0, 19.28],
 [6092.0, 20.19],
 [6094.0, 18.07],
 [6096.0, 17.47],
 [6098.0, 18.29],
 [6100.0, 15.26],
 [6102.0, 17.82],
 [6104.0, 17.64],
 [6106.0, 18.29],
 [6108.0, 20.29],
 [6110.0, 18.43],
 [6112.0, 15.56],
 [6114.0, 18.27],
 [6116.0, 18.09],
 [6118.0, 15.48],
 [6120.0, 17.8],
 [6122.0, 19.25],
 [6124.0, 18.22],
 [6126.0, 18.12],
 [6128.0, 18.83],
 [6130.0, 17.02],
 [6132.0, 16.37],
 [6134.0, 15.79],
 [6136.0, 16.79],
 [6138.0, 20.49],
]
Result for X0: 0.60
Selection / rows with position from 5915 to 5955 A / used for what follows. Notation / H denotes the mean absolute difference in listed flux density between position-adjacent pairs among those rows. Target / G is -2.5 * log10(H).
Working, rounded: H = 1.98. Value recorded -0.74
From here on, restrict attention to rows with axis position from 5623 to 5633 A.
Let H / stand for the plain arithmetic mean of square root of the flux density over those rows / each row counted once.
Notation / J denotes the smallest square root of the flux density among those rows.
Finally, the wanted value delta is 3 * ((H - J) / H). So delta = 0.13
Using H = 4.214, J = 4.03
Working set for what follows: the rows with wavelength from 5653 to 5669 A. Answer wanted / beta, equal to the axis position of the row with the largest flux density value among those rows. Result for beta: 5658.0 A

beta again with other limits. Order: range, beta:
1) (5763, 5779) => 5764.0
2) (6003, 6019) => 6006.0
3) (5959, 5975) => 5960.0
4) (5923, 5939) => 5926.0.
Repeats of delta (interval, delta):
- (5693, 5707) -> 0.11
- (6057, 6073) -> 0.14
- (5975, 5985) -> 0.29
